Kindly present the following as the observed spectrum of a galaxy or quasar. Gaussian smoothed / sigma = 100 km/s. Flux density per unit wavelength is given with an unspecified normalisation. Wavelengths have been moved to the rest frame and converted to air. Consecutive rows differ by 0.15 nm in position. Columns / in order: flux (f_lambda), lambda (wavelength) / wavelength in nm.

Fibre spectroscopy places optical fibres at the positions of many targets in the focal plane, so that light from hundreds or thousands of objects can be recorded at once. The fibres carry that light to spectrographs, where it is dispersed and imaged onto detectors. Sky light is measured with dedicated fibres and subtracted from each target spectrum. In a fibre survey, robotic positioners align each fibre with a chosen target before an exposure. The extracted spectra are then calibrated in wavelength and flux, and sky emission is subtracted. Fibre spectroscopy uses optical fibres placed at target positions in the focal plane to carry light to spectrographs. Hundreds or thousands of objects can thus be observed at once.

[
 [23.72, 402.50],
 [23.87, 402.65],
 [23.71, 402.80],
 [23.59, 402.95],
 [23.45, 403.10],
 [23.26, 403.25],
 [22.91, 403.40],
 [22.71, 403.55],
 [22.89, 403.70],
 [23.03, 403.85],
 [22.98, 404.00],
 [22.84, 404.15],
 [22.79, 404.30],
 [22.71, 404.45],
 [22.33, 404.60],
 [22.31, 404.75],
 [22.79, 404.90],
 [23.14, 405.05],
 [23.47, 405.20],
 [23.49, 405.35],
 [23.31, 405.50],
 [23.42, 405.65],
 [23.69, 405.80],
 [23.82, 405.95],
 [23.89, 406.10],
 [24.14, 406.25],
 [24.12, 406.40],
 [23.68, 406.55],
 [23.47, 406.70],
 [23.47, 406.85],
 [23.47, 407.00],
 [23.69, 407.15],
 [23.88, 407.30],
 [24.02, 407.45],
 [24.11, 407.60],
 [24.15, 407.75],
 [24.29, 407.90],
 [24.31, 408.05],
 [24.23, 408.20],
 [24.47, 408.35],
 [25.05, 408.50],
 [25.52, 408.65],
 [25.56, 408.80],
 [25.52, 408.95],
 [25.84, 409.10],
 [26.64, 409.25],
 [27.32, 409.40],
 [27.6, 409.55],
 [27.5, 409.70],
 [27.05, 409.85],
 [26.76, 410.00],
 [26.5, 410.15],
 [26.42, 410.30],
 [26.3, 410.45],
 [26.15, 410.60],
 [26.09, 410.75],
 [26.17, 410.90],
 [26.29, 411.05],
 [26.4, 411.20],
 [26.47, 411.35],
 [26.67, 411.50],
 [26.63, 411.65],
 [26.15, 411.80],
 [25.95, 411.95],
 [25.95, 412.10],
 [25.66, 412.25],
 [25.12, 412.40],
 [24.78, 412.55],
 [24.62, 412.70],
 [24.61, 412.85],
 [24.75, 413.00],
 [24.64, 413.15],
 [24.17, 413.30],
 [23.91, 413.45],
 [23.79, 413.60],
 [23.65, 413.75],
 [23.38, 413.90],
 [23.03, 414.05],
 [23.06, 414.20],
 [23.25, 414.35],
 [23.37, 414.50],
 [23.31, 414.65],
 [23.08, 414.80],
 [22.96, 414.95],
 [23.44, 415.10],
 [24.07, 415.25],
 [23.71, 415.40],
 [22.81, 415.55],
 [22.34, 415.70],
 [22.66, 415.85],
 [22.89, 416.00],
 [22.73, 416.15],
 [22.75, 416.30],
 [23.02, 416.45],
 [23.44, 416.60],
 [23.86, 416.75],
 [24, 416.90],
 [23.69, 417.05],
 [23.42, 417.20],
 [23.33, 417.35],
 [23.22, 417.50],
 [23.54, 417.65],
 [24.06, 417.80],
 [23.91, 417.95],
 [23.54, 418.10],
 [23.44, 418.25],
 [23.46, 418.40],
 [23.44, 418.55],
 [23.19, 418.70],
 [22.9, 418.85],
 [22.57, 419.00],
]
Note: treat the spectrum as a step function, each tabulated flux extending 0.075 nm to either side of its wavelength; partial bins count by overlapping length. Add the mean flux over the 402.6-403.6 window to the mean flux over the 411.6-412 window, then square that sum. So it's 2460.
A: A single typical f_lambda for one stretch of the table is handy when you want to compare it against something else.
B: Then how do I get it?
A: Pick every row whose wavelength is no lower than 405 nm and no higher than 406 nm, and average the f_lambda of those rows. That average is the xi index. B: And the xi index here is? 23.5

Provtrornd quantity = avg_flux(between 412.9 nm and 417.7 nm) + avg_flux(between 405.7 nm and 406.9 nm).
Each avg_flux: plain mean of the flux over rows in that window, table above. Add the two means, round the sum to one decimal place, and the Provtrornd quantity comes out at 47.2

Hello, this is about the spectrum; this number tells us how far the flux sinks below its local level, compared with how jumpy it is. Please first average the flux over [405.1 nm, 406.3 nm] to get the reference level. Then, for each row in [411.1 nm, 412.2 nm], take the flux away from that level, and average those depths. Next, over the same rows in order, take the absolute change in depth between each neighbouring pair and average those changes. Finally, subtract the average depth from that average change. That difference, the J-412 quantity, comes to 2.83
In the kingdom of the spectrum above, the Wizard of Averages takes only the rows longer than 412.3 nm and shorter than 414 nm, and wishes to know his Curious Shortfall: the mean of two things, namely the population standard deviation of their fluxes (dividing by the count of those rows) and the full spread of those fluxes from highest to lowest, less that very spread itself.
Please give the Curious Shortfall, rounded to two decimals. -0.60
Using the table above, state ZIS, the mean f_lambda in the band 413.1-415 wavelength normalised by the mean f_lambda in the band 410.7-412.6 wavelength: 0.90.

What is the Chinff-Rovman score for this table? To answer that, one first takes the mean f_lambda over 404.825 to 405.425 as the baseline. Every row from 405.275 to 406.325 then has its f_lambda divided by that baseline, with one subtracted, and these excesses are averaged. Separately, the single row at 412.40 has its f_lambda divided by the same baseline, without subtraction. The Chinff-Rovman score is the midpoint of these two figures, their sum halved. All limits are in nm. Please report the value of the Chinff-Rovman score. 0.55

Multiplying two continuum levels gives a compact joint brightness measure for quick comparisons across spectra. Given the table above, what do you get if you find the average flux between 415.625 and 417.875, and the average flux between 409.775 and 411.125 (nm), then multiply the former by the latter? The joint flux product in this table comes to 614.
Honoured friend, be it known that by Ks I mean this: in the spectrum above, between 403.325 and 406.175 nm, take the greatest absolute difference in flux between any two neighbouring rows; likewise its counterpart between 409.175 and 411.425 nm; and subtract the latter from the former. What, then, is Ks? -0.2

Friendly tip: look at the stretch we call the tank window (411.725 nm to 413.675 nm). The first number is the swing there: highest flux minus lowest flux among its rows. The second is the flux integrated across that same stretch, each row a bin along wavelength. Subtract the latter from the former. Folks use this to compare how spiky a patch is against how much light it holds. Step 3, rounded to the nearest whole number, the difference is -46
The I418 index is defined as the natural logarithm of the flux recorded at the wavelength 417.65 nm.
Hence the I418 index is 3.16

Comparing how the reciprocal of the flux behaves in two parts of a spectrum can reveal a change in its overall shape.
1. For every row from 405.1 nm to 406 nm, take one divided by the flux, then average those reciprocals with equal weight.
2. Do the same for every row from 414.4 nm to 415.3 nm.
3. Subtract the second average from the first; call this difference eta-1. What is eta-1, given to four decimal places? -0.0003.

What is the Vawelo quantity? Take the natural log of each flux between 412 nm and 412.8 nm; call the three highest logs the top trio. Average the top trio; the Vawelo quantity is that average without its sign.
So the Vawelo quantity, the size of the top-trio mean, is 3.24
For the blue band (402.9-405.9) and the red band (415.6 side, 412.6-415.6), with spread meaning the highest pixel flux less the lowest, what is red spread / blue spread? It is 1.4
